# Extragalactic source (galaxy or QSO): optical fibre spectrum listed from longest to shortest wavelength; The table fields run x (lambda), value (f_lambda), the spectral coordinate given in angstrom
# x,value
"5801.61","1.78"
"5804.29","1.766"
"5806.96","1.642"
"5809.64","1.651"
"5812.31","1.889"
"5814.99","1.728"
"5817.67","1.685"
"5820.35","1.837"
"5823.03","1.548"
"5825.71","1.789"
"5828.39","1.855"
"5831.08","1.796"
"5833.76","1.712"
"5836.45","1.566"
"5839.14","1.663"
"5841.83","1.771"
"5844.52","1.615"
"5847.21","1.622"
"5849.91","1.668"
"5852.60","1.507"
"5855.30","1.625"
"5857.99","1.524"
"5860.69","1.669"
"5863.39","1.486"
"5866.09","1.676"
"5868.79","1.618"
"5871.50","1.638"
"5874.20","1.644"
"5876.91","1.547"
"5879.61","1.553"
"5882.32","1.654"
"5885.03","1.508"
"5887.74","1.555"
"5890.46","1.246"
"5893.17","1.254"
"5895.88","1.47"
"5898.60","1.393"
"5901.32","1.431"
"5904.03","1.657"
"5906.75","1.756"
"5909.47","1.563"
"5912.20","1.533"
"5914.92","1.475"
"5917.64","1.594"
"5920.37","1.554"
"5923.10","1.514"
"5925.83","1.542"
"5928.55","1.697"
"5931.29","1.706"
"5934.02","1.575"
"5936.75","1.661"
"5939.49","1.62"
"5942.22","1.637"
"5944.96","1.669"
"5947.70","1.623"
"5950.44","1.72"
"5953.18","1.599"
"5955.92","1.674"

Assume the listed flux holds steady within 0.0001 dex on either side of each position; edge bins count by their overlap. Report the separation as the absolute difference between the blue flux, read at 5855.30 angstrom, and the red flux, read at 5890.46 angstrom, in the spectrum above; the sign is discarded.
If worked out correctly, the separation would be 0.38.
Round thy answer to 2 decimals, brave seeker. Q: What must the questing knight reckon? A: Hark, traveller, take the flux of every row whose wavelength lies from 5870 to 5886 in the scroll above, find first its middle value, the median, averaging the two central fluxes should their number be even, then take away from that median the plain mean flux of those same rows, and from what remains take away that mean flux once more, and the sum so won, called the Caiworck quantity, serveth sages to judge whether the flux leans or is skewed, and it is -1.59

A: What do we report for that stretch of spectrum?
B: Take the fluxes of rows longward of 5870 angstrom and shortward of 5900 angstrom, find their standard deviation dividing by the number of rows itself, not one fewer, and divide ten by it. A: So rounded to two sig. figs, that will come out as 73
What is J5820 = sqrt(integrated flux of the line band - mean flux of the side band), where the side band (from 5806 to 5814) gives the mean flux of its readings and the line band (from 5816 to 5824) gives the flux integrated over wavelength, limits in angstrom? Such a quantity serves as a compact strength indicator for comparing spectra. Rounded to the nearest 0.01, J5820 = 3.44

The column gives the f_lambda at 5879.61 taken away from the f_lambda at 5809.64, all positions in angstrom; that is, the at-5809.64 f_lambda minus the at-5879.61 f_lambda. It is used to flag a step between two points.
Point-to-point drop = 0.10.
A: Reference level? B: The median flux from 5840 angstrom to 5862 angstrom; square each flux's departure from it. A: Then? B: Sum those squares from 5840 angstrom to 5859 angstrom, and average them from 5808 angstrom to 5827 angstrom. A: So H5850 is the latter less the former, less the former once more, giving -0.1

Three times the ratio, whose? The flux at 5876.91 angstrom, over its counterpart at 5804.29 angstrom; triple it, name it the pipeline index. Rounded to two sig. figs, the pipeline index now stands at 2.6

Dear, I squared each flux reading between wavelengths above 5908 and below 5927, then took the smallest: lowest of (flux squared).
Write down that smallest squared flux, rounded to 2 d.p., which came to 2.18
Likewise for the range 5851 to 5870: 2.21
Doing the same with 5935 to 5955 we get 2.56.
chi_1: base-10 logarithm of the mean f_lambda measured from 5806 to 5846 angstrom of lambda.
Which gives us 0.23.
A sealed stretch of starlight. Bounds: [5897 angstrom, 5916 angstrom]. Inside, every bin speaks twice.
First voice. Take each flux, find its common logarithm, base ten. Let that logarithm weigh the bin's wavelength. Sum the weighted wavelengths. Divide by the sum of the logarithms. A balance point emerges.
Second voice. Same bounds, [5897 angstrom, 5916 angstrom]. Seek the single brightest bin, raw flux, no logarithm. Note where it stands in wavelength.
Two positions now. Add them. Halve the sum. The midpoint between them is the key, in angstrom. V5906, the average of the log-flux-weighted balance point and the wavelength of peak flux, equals 5906.9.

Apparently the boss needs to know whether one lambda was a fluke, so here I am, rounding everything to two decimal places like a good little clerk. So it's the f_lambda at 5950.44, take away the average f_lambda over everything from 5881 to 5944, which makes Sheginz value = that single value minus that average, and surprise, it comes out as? 0.17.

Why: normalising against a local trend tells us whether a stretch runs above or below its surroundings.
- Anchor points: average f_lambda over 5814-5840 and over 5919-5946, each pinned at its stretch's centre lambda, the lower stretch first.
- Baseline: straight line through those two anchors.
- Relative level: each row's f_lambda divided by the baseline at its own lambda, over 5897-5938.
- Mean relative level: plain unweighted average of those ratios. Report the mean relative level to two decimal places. 0.97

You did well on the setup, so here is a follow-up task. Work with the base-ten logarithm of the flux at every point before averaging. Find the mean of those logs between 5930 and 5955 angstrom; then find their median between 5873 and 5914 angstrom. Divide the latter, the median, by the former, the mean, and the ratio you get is 0.88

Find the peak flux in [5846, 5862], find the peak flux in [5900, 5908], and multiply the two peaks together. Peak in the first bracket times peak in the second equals 2.93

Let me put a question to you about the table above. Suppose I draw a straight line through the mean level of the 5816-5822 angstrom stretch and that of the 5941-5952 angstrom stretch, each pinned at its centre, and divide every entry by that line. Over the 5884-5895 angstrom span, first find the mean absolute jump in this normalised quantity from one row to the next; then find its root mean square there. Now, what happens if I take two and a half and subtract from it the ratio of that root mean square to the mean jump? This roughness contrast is -9.0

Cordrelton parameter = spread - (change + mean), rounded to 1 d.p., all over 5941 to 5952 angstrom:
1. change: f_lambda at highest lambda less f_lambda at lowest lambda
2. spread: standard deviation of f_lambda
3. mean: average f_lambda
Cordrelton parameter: -1.7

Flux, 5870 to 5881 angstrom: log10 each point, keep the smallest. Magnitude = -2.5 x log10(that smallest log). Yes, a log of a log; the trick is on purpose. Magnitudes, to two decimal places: 1.81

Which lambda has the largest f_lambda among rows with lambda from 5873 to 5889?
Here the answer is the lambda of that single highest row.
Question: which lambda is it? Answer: 5882.32 angstrom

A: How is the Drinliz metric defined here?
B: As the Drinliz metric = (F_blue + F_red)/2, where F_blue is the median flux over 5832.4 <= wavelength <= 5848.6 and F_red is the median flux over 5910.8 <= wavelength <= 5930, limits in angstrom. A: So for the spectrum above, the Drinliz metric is 1.59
